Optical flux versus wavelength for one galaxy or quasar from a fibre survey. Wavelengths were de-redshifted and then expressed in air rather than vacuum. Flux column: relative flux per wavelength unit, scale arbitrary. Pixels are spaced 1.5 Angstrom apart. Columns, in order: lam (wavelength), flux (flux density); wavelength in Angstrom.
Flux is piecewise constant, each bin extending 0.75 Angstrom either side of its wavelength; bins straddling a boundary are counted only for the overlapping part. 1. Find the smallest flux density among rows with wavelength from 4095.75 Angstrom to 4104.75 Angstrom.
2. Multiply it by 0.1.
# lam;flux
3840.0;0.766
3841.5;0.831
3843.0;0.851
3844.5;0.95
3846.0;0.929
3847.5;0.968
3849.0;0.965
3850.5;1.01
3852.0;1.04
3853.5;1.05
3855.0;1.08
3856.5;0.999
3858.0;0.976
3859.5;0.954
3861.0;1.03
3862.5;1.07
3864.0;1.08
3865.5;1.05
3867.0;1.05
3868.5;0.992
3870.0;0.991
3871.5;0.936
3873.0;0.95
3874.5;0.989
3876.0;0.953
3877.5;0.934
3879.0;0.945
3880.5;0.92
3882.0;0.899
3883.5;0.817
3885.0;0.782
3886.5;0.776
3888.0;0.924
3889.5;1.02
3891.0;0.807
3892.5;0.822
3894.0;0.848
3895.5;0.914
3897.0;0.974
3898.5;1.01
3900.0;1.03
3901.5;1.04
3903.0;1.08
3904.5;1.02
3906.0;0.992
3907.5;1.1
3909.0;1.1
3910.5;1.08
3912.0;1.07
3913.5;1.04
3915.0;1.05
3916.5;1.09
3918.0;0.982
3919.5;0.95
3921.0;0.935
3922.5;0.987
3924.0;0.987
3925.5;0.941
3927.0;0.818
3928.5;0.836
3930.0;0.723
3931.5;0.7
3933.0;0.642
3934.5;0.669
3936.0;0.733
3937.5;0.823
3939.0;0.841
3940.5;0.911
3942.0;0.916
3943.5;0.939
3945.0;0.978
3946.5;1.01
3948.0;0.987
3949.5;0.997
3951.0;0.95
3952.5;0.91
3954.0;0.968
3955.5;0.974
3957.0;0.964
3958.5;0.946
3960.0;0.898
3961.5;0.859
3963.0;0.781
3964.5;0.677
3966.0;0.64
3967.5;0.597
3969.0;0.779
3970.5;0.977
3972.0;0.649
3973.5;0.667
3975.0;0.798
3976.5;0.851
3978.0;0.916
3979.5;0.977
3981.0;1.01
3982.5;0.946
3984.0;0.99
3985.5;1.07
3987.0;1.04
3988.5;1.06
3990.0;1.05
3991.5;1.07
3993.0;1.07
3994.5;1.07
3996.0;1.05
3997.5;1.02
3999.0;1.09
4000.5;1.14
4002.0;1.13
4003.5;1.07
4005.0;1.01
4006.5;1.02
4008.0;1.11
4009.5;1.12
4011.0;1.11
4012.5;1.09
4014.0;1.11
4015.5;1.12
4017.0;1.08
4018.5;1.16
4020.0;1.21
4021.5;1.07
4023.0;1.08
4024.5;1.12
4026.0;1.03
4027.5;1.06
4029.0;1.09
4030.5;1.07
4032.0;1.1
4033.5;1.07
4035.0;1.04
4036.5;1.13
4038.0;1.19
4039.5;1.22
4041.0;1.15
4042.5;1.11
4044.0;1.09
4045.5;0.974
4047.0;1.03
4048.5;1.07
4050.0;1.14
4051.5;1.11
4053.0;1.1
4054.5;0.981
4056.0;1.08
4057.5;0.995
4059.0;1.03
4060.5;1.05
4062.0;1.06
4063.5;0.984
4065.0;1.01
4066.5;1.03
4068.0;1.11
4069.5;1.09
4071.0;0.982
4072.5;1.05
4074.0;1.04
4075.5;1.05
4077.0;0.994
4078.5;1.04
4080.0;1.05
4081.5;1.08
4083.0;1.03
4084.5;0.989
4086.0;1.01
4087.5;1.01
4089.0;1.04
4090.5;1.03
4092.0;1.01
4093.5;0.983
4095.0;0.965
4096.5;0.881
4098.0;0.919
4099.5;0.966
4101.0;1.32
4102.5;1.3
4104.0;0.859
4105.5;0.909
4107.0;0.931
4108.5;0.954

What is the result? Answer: 0.086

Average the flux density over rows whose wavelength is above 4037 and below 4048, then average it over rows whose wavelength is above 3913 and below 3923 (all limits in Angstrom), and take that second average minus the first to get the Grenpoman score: -0.10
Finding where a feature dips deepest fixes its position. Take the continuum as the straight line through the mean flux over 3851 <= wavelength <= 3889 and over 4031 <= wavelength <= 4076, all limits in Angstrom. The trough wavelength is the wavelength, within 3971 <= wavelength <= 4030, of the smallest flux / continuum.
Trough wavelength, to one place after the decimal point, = 3972.0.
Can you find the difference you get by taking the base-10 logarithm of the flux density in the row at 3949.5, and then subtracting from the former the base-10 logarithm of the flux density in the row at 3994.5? -0.031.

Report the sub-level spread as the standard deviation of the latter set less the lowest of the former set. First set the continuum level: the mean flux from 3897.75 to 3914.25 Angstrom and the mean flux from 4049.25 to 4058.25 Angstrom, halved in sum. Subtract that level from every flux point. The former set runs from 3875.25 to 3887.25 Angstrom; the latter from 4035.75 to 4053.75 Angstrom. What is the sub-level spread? 0.35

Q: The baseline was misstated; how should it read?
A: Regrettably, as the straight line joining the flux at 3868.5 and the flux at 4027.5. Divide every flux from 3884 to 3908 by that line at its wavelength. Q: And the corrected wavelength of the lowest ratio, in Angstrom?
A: 3886.5 Angstrom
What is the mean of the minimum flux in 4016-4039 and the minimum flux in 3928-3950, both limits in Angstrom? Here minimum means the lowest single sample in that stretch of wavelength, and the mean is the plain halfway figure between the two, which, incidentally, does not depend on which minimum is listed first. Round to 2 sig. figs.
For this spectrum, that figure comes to 0.84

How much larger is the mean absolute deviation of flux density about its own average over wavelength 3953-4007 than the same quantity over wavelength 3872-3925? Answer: 0.05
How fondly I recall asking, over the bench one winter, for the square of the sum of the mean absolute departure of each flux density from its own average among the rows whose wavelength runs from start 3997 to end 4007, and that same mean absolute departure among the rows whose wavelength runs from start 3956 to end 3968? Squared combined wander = 0.0276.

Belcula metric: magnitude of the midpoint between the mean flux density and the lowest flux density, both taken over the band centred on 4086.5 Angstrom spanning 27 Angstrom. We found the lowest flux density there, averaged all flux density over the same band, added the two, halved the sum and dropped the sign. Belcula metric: 0.94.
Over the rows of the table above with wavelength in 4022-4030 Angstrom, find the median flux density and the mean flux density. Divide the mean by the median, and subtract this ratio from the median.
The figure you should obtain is 0.084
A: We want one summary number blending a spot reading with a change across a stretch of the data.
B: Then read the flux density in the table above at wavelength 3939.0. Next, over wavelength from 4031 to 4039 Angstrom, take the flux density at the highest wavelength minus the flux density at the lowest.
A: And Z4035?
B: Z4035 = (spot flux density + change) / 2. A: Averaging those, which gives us 0.47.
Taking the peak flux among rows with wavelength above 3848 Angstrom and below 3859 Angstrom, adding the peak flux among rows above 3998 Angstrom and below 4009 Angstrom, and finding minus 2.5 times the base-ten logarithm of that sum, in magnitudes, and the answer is -0.866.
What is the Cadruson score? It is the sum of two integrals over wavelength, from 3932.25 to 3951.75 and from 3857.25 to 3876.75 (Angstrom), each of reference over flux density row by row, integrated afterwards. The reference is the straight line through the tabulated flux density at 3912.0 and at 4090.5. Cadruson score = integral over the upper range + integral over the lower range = 45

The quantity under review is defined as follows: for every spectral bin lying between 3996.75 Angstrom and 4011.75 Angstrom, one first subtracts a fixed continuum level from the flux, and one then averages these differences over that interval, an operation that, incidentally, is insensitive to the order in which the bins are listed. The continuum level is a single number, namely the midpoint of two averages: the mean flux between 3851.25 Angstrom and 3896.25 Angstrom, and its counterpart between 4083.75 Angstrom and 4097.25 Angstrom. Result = 0.11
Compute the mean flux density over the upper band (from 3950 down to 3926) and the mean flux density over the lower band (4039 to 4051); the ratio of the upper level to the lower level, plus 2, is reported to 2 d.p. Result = 2.77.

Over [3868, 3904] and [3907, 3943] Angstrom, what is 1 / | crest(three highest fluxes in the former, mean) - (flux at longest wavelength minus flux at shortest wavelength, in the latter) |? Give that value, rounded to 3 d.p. 0.810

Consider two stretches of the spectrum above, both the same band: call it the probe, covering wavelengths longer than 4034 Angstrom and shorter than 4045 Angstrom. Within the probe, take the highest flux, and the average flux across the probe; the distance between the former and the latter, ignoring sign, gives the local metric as 0.09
